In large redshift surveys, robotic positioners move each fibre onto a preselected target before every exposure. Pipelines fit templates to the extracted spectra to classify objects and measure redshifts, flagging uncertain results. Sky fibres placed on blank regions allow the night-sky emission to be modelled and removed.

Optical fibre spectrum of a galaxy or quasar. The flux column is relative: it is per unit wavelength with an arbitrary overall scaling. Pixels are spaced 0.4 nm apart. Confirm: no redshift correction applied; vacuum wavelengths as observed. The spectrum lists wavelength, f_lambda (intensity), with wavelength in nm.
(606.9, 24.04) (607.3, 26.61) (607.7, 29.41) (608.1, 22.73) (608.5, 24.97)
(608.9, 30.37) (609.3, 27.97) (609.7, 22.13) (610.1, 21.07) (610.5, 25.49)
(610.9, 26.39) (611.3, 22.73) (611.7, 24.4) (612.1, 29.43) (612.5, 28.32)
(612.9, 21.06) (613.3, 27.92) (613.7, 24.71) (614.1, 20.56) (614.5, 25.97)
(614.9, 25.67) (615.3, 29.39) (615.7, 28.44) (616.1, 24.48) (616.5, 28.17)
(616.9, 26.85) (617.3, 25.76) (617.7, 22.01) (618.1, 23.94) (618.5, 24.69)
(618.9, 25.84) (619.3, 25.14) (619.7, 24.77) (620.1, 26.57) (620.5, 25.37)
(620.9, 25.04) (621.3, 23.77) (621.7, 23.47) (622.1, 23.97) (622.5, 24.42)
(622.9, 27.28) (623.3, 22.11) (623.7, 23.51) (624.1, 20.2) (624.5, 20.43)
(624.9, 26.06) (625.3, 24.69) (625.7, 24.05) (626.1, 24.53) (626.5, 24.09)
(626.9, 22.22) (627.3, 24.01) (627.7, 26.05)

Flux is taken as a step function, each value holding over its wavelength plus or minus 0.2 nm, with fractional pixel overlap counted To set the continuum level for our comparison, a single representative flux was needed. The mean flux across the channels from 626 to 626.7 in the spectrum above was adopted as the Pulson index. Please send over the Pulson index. 24.3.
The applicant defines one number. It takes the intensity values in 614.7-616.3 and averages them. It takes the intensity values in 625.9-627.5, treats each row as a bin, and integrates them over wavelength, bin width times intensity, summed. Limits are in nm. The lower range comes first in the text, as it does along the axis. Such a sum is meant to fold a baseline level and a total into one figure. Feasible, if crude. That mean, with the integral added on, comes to 64.9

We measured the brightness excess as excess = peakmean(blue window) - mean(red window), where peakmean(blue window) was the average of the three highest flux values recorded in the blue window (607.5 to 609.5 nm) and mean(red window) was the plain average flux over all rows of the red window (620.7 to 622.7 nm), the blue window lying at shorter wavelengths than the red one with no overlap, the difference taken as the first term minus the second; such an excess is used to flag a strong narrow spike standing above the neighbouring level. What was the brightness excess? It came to 5.1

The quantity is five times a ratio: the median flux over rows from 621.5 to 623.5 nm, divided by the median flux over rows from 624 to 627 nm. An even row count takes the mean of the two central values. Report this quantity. 4.98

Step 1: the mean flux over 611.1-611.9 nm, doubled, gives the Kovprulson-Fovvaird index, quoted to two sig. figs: 47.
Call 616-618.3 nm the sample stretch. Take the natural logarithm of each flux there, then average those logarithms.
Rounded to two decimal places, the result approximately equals 3.22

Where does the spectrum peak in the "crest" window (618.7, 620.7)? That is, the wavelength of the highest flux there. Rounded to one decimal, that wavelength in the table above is 620.1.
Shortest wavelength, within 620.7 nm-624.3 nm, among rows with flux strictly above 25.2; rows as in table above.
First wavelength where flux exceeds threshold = 622.9 nm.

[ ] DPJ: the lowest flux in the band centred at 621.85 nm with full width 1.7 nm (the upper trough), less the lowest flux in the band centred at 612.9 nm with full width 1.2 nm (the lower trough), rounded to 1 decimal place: 2.4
